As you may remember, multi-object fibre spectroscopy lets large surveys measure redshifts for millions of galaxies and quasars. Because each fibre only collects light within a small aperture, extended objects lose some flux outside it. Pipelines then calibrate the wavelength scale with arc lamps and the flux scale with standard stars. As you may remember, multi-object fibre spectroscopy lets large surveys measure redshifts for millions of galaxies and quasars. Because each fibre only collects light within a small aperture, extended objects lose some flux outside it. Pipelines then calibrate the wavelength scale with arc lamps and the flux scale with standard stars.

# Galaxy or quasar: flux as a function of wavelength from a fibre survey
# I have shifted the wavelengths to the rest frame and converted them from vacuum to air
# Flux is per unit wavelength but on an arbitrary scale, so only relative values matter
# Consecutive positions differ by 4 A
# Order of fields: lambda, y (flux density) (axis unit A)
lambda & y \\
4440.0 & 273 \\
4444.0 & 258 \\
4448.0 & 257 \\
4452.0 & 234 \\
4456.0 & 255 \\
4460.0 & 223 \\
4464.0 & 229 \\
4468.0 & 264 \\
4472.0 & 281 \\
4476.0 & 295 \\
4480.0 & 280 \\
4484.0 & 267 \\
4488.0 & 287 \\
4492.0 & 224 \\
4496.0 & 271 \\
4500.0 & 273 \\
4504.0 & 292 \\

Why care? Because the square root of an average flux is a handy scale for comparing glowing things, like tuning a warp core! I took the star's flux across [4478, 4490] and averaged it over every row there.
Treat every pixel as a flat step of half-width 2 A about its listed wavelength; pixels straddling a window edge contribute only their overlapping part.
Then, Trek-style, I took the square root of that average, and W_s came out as 16.7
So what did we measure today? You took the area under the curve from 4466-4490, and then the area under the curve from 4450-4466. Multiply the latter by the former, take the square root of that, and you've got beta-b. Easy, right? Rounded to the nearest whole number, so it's 5020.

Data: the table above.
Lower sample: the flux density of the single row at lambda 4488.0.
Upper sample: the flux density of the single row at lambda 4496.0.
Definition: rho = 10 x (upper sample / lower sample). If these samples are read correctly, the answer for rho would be 9.4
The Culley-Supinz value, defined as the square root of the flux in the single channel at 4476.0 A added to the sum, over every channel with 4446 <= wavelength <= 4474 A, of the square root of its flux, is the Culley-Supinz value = 128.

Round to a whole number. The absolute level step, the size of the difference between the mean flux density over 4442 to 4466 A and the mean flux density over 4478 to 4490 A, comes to 35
